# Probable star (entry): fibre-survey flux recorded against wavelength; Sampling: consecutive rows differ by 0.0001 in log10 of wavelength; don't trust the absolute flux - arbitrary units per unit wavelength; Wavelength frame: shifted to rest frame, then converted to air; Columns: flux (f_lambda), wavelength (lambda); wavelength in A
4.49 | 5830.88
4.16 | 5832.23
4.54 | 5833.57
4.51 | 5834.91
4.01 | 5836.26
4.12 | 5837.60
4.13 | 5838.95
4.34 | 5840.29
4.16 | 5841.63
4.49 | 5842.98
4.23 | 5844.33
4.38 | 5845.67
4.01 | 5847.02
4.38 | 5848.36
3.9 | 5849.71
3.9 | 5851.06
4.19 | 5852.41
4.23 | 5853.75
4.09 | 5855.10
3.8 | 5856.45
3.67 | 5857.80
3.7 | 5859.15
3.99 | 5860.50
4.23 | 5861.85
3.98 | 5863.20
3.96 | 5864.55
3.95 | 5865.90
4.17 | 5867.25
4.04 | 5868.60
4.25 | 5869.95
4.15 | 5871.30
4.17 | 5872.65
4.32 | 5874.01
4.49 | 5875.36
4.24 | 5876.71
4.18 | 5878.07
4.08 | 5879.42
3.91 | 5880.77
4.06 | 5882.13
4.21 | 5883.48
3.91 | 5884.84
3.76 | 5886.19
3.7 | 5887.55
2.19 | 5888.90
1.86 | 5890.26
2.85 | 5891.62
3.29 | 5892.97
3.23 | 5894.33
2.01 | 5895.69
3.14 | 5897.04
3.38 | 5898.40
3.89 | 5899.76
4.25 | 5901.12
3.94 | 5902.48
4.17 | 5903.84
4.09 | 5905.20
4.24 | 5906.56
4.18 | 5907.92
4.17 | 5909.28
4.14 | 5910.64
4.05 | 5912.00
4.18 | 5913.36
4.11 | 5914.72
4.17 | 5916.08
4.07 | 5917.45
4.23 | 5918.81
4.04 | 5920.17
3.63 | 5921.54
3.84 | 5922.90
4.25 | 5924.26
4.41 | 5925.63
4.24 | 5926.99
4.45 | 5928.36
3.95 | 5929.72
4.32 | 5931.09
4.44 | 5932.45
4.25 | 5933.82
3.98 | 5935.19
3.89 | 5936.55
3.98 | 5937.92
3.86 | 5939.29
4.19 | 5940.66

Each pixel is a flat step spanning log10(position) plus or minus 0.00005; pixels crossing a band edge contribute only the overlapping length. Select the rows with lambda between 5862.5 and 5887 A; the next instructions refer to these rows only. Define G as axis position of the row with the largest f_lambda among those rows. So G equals 5875.36 A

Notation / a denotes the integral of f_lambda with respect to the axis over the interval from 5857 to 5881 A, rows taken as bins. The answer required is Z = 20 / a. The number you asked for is 0.204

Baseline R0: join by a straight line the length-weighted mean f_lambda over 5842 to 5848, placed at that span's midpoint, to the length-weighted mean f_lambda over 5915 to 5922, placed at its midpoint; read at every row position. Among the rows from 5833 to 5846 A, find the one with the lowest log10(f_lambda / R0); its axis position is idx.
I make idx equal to 5836.26 A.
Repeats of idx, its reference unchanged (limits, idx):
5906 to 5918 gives 5912.00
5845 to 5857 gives 5856.45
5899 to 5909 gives 5899.76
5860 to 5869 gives 5865.90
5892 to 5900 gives 5895.69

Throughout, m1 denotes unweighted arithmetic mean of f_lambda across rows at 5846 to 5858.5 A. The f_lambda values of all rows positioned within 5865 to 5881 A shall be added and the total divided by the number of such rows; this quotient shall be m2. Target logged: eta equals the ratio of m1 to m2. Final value 0.97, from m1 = 4.02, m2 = 4.16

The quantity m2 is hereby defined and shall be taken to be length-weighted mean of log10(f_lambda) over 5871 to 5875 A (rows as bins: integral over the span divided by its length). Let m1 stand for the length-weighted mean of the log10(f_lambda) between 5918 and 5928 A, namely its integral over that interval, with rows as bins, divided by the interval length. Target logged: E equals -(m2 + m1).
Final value -1.24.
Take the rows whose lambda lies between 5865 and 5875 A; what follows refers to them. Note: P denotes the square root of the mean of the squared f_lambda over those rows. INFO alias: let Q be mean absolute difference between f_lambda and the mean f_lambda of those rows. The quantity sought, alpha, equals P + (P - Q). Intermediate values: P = 4.15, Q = 0.09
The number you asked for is 8.21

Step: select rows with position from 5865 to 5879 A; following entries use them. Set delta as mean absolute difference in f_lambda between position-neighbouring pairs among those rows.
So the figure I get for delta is 0.15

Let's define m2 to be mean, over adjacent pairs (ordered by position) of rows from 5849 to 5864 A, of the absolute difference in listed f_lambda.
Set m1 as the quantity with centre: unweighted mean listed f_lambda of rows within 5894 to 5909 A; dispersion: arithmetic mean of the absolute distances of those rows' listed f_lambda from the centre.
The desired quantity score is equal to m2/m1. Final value 0.3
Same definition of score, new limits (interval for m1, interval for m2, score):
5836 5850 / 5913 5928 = 1.3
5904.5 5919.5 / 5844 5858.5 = 4.4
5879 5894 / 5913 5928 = 0.3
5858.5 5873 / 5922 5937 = 2.0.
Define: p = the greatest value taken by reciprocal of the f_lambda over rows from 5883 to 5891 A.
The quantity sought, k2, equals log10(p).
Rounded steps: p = 0.538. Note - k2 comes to -0.270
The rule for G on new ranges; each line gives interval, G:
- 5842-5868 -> 5842.98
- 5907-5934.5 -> 5928.36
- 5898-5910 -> 5901.12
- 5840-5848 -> 5842.98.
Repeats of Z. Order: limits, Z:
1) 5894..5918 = 0.216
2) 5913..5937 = 0.201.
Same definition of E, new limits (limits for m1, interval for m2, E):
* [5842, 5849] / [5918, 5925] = -1.23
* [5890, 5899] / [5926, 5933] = -1.08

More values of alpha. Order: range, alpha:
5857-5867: 7.72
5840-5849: 8.44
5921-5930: 7.98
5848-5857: 7.98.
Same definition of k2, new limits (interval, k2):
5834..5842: -0.603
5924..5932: -0.597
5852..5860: -0.565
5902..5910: -0.595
